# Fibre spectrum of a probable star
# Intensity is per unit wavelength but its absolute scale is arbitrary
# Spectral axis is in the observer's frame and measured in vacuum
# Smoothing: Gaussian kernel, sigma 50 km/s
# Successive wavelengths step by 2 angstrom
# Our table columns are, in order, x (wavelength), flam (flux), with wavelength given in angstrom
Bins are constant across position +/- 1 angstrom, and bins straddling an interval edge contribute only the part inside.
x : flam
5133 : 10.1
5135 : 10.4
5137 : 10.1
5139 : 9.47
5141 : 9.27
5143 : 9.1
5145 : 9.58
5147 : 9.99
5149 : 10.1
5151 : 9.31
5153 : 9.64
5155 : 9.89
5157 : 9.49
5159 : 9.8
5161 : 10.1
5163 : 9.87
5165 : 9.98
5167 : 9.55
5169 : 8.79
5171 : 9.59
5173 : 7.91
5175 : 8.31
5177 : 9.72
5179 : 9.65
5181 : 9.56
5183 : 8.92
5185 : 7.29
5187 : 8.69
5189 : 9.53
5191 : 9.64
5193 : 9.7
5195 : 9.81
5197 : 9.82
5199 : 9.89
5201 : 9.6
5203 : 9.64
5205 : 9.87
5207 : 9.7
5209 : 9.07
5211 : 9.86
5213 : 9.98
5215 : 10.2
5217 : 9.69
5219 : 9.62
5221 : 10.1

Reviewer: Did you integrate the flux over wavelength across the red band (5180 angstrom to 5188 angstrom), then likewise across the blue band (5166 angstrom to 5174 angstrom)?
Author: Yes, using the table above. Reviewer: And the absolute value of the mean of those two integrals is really 70.3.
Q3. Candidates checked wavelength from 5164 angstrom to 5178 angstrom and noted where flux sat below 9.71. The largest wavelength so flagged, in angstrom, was 5175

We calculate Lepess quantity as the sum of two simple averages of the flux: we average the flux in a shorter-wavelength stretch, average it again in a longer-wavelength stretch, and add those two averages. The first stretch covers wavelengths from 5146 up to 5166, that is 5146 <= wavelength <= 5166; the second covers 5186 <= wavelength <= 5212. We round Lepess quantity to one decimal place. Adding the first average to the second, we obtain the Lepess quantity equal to 19.4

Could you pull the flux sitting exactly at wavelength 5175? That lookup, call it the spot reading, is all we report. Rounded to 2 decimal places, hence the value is 8.31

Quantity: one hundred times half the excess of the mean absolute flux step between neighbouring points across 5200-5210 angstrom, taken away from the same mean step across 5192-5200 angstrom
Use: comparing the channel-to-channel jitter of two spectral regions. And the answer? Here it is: -10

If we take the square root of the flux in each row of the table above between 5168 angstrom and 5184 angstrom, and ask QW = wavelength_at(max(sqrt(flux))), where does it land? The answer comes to 5177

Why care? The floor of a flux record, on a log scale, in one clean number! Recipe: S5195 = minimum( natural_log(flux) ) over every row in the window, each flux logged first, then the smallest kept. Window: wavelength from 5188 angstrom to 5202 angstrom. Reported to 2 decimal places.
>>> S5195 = 2.25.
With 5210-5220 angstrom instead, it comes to 2.26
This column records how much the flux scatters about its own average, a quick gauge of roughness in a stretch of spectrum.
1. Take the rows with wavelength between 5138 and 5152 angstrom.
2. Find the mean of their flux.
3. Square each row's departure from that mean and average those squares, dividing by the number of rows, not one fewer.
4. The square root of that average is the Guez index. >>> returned 0.35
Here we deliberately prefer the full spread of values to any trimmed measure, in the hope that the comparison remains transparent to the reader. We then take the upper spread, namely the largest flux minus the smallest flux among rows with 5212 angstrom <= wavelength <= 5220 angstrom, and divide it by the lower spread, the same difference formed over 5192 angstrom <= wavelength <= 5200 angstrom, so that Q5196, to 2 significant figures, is 3.1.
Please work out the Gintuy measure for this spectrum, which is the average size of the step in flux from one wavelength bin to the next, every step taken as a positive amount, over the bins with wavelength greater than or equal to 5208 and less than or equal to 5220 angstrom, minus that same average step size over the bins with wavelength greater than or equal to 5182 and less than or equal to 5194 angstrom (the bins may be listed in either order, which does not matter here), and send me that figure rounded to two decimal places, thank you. -0.47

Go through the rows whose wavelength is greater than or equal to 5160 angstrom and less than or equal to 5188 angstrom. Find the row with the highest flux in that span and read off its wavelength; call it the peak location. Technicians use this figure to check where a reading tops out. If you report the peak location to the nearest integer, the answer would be 5161 angstrom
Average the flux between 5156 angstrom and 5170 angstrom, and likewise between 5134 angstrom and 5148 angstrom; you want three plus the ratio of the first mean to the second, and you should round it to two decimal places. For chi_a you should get 4.00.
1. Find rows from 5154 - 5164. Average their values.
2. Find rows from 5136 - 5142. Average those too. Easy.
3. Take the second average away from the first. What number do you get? 0.22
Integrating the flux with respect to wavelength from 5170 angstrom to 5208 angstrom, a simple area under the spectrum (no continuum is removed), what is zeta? 354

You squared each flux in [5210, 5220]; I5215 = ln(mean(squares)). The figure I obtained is 4.579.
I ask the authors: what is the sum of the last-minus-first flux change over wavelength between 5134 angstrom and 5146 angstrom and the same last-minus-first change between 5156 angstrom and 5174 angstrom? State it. -2.4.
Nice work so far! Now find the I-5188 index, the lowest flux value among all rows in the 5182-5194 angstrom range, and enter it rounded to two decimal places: 7.29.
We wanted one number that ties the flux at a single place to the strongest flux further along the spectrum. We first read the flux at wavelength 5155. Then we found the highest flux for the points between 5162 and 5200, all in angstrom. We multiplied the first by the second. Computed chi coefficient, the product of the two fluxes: 99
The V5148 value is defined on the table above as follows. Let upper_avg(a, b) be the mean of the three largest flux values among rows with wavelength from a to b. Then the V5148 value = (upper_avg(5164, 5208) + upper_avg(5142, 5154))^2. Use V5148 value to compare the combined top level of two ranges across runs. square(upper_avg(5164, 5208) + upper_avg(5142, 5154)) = 393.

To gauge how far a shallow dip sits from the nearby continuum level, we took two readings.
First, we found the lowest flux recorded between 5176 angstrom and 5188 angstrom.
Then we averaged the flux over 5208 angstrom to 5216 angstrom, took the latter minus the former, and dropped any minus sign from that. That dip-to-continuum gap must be 2.5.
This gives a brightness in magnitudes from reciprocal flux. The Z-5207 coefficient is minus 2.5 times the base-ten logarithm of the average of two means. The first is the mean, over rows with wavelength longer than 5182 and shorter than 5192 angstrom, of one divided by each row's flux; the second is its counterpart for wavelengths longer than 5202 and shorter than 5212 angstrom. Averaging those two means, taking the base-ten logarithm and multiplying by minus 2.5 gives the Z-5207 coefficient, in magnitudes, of 2.40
